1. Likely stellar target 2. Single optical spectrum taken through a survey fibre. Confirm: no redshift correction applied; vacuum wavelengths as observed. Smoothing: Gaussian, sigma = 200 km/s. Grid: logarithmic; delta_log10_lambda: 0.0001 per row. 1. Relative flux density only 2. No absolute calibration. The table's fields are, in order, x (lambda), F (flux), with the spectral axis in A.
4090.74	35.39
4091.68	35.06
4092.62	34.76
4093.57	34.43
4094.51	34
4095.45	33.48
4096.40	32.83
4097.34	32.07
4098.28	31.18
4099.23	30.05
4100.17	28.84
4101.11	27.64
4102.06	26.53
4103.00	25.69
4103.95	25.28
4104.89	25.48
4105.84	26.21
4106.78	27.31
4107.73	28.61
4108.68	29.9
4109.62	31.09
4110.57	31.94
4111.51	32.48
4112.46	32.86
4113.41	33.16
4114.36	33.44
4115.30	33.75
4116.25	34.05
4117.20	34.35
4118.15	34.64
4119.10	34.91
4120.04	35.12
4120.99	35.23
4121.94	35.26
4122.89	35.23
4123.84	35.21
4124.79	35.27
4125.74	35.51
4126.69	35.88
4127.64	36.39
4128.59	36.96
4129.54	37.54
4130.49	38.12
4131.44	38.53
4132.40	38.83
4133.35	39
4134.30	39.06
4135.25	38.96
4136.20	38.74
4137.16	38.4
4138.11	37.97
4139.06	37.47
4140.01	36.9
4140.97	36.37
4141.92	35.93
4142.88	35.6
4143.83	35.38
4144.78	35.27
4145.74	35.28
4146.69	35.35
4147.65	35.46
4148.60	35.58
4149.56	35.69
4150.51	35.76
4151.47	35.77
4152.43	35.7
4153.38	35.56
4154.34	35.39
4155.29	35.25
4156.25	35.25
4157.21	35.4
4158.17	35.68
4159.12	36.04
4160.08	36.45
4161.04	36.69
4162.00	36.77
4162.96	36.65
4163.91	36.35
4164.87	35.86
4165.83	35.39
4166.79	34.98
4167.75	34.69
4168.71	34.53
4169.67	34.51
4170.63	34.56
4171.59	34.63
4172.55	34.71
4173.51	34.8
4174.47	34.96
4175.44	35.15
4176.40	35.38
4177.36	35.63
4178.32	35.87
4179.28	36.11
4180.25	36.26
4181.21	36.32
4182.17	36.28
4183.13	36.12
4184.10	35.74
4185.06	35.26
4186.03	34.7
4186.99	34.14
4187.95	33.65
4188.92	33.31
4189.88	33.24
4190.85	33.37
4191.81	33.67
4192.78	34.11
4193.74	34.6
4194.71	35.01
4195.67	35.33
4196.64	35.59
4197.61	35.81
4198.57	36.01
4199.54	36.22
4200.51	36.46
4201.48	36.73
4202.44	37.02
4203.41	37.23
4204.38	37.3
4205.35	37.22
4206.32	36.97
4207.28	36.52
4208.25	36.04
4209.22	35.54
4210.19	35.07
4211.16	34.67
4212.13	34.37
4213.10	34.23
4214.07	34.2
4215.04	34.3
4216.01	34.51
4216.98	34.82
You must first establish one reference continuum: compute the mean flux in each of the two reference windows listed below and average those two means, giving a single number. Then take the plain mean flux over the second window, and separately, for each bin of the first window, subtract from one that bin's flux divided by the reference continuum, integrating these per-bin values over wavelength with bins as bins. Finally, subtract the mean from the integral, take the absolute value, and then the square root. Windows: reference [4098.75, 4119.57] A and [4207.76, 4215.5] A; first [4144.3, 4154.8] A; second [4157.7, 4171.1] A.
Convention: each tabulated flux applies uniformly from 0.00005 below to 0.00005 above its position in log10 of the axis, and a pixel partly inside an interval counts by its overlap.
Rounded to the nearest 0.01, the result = 6.05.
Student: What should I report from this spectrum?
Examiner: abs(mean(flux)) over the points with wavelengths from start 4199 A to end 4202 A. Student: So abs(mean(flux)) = 36.5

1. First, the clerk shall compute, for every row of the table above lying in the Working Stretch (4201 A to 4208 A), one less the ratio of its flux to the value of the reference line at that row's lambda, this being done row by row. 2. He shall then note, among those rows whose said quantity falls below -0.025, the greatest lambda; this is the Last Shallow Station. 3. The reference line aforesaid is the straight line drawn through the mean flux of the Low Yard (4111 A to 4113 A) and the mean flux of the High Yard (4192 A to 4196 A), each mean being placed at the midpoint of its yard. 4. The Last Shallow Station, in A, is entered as 4207.28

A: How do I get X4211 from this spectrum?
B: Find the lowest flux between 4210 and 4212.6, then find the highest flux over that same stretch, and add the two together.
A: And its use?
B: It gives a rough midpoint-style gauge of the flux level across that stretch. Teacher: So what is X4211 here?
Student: 69.4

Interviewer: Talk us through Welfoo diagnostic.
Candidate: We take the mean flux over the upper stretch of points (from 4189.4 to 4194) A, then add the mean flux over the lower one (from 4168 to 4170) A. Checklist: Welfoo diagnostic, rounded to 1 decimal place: 68.3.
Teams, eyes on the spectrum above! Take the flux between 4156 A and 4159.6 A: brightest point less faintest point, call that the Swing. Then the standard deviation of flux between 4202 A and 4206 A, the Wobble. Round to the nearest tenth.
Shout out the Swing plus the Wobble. 0.9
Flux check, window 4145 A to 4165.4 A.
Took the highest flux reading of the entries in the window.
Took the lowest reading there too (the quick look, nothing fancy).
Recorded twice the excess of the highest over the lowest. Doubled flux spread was 3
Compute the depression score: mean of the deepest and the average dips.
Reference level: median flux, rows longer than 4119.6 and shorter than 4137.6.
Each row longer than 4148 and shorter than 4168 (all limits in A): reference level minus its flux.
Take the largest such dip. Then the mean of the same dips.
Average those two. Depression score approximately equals 1.7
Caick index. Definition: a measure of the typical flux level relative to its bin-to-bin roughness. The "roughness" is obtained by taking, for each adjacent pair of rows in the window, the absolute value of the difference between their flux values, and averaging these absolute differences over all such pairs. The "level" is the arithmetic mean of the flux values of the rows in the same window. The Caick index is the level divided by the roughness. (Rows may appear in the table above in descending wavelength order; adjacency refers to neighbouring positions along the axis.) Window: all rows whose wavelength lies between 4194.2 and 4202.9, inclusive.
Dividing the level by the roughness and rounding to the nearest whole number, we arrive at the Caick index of 143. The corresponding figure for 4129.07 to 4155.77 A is 157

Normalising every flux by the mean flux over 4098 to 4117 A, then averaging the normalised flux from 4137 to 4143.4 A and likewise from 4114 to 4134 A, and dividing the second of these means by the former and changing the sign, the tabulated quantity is -0.97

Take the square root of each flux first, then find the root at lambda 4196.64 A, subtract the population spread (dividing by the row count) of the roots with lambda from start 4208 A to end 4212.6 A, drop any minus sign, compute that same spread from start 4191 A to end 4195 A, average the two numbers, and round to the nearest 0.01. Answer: 2.98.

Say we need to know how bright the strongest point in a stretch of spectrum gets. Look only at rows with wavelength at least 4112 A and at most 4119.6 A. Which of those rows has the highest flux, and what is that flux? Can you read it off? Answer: 34.91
